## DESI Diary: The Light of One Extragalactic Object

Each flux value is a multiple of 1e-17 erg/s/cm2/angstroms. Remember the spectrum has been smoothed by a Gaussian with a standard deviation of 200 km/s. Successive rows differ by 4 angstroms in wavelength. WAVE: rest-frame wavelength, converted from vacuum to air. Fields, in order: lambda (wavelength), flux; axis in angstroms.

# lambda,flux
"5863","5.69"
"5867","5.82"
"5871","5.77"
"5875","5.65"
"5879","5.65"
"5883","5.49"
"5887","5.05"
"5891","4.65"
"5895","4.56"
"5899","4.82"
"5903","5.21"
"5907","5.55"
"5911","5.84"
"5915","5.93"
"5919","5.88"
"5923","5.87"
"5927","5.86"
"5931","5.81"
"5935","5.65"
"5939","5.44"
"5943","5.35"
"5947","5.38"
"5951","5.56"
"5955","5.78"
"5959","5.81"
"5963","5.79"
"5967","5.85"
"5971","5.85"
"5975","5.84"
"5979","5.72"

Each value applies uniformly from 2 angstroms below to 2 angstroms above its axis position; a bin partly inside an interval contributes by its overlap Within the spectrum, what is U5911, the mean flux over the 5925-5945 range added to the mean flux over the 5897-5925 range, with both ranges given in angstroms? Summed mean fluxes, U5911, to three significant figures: 11.2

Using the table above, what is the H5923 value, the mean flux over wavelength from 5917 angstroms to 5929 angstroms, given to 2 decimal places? 5.87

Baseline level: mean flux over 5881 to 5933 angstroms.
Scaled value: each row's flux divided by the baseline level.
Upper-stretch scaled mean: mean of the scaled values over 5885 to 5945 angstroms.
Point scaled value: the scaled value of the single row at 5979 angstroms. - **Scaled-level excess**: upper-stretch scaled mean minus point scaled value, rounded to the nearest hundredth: -0.05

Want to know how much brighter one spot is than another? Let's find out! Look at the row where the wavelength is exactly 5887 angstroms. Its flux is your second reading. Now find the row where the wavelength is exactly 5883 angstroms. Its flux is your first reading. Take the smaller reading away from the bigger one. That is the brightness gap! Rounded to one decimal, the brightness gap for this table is 0.4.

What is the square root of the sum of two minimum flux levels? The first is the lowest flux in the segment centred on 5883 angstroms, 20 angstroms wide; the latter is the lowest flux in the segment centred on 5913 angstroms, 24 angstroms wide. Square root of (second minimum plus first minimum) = 3.14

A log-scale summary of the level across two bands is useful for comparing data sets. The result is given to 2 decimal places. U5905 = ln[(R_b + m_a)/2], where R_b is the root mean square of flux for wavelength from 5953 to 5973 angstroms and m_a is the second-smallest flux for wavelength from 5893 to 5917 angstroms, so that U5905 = 1.67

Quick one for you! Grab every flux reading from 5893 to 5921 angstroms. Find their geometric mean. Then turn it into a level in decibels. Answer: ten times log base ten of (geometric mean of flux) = 7.30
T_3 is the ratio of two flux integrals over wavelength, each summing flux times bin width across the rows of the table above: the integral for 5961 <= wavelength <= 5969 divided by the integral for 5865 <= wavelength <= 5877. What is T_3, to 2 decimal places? 0.68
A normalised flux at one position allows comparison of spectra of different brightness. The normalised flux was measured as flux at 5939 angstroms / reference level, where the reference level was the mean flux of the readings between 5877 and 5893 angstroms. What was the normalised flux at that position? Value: 1.04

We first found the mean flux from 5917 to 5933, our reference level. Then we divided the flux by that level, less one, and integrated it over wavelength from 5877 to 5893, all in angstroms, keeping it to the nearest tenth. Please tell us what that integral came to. -1.8 angstroms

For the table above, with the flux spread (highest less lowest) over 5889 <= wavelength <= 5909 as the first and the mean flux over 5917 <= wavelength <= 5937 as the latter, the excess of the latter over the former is 4.82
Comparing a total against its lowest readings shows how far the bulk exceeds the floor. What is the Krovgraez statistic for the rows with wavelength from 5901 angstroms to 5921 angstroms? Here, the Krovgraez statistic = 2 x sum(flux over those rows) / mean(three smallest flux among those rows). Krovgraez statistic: 10.3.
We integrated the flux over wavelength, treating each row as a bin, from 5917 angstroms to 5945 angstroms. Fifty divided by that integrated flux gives 0.314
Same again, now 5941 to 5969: 0.316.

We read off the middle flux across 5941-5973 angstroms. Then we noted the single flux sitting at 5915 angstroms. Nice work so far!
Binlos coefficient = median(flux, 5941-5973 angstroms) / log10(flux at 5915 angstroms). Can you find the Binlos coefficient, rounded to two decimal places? 7.48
